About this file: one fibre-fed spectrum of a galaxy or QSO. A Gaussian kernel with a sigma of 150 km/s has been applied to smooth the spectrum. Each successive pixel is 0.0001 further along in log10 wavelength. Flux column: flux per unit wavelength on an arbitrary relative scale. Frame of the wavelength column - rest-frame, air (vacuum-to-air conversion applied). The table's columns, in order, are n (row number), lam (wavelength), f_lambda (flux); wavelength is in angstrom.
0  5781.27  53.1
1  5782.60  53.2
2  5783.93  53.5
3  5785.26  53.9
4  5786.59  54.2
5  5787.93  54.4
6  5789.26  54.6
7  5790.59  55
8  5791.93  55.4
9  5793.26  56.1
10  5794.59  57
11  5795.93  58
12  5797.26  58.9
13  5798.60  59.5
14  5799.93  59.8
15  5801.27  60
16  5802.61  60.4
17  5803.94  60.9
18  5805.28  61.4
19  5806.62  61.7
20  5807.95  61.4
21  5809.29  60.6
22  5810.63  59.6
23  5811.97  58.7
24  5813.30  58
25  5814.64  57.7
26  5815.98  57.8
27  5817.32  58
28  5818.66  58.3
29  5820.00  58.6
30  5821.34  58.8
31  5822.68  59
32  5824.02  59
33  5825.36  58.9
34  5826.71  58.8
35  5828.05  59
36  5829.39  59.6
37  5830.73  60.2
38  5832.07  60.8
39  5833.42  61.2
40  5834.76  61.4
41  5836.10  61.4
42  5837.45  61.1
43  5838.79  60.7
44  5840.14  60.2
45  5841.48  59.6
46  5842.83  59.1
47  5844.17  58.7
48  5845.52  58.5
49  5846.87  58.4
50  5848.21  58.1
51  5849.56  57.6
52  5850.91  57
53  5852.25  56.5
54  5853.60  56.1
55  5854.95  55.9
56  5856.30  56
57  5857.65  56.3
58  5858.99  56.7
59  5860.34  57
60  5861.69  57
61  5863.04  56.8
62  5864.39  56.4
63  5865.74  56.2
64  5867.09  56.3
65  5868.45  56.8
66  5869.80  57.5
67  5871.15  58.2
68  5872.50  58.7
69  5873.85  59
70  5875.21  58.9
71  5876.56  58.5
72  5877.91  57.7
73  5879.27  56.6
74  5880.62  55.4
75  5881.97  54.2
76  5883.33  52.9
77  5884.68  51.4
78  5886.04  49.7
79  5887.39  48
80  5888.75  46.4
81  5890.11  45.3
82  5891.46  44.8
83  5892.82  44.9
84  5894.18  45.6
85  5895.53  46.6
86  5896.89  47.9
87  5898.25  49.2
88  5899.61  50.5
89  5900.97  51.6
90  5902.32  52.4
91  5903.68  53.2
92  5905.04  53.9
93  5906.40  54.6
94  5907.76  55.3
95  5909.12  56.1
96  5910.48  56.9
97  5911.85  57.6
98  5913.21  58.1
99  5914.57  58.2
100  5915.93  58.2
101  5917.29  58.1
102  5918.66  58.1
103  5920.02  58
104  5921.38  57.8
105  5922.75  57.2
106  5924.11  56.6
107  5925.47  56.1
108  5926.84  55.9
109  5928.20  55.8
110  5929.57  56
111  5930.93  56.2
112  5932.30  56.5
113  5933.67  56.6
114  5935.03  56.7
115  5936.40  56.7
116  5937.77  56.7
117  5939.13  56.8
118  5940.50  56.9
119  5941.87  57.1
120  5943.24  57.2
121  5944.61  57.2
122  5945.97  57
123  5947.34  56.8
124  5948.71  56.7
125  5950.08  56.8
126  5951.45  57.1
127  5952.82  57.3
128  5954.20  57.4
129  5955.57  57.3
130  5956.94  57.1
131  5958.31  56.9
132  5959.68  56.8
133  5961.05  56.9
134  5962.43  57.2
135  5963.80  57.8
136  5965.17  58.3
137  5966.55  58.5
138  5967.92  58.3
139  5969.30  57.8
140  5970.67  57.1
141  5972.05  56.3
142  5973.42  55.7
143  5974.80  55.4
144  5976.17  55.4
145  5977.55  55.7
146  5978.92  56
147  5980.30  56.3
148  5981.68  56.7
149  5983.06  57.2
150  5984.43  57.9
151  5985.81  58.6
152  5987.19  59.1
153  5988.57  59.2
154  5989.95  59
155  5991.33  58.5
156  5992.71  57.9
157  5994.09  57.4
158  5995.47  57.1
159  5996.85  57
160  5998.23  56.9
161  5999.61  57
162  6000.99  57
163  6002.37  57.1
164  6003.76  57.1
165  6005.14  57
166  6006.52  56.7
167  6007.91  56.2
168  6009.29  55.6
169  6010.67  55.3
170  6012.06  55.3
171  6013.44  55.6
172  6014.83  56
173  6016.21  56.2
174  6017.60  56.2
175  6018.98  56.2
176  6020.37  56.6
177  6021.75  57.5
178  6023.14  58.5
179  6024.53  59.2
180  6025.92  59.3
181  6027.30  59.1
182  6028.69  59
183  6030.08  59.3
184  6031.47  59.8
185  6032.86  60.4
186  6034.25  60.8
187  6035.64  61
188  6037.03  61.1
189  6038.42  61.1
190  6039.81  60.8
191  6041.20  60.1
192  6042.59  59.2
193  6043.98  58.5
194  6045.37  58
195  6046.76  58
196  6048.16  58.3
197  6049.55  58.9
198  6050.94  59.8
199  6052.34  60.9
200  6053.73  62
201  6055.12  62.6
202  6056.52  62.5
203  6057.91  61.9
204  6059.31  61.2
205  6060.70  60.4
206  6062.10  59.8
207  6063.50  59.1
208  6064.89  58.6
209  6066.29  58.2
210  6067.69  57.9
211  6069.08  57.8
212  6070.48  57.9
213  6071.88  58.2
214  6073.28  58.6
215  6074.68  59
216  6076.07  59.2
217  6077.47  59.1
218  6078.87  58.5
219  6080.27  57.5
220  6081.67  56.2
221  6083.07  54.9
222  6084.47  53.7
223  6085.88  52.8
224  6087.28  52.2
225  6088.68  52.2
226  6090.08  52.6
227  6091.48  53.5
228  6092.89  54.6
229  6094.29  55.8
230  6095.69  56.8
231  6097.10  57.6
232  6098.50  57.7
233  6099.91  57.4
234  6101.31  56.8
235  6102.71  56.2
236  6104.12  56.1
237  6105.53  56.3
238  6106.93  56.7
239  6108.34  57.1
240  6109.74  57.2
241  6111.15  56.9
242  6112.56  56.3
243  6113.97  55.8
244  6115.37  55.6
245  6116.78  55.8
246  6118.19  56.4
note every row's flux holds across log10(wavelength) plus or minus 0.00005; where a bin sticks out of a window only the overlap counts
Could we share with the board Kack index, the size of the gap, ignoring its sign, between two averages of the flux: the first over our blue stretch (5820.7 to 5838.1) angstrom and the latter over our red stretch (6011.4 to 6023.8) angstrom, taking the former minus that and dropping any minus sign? 3.5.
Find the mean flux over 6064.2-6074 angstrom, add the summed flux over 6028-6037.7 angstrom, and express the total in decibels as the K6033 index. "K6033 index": 26.8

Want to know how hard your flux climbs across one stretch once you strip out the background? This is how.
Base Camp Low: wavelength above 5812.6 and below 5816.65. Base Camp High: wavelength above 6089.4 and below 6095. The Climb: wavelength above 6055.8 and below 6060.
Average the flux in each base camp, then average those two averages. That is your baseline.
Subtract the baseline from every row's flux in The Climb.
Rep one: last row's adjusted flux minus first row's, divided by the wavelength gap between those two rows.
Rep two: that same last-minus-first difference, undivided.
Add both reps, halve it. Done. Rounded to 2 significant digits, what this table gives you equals -0.88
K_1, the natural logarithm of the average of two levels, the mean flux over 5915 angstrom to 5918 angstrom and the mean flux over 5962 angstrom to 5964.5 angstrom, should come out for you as 4.06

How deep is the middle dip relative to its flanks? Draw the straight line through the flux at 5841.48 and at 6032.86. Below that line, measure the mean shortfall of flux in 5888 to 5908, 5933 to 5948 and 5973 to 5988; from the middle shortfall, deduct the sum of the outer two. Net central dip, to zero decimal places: -11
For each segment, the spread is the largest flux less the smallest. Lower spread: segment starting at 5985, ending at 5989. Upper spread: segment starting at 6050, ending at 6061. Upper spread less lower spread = 2.2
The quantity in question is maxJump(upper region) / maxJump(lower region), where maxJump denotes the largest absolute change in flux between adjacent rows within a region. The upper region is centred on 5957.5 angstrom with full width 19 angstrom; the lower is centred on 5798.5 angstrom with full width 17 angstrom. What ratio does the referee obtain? 0.6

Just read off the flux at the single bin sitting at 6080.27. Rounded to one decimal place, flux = 57.5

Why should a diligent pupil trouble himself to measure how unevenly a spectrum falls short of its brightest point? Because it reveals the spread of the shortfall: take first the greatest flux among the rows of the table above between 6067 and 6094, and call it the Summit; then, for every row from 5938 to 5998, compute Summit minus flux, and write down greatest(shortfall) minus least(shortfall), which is 3.8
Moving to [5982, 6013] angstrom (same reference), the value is 3.9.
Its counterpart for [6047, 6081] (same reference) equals 5.1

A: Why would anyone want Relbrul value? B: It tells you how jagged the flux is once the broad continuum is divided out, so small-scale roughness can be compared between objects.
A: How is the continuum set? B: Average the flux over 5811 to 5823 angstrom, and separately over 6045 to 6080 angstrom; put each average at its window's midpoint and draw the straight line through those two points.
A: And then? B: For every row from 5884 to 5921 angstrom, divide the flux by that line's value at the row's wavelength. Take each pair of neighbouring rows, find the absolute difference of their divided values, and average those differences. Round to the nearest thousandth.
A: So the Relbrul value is 0.013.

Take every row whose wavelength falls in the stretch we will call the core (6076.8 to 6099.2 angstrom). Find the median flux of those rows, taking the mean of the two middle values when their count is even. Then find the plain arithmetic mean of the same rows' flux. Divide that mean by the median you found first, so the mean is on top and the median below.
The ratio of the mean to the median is 1.000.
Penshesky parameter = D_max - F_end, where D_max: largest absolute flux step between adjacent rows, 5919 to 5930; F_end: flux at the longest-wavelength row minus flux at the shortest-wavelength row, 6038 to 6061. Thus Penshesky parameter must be 1.3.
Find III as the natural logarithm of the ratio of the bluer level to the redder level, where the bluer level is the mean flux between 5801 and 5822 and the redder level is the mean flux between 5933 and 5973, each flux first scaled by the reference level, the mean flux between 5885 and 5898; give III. 0.04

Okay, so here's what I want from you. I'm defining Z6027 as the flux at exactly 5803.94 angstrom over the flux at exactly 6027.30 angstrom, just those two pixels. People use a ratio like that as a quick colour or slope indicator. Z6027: 1.03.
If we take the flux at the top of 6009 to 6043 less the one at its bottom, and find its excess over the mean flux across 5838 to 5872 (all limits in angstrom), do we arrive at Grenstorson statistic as -53.9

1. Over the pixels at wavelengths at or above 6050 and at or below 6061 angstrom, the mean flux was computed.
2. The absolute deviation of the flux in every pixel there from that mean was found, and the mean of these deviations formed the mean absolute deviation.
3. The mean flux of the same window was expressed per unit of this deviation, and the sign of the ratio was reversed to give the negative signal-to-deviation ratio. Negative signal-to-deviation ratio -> -73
